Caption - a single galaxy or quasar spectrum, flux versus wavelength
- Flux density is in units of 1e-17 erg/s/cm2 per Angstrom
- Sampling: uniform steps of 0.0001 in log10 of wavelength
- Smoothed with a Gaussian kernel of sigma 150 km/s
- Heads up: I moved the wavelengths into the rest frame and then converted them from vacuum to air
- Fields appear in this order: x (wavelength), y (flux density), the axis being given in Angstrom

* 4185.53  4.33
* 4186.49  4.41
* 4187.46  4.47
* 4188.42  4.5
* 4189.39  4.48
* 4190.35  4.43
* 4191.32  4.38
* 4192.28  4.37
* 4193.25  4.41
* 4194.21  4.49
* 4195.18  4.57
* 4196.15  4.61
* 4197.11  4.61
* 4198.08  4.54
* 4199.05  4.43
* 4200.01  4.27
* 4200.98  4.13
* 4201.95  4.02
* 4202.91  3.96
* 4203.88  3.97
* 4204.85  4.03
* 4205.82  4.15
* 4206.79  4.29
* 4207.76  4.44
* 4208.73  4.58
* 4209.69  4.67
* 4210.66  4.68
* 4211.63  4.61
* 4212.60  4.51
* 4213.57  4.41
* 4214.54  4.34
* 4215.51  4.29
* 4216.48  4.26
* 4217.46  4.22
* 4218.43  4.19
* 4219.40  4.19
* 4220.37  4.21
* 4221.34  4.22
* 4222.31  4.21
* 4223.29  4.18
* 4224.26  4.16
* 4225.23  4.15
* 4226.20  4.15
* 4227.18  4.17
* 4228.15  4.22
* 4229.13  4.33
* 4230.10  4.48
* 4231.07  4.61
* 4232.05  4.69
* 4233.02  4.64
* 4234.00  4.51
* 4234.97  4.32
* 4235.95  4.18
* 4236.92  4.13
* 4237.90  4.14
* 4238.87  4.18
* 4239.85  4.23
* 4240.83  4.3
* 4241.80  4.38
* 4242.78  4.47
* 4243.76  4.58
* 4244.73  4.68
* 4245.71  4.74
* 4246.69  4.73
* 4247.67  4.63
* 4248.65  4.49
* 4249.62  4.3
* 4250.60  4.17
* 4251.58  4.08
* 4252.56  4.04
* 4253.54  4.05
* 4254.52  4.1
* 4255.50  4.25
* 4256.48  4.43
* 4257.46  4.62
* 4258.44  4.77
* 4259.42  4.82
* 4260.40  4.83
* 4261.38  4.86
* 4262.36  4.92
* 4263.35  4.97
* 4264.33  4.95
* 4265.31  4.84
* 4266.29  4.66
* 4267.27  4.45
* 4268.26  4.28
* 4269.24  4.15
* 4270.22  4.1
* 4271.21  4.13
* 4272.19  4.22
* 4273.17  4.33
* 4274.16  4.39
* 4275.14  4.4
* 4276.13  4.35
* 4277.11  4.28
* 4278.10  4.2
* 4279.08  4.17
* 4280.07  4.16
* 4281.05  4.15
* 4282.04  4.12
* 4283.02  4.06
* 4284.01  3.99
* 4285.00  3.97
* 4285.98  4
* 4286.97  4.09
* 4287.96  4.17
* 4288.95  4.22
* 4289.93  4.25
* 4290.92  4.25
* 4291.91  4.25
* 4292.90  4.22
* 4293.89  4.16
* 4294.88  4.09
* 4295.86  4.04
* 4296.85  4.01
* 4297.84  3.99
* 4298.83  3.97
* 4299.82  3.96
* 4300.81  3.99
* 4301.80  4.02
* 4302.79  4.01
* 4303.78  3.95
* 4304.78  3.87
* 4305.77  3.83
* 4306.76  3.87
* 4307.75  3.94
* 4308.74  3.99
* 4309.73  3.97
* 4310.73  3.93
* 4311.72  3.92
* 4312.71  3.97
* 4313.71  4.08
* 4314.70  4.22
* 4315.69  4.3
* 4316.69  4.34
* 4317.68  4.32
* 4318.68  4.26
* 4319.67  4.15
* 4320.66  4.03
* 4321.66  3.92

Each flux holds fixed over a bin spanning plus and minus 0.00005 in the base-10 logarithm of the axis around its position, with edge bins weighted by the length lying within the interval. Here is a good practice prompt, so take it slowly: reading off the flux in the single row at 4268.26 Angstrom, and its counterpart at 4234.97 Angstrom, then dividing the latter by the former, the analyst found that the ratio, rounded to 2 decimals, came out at 1.01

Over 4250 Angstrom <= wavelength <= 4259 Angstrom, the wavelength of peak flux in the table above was 4258.44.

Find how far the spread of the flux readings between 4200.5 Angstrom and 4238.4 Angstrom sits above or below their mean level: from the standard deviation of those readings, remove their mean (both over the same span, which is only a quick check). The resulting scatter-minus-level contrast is -4.09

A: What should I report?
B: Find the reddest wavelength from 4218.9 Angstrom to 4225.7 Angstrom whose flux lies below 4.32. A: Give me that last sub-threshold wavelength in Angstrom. 4225.23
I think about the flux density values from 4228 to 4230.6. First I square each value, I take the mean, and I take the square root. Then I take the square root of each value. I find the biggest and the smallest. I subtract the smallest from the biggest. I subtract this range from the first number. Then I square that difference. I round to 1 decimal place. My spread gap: 18.3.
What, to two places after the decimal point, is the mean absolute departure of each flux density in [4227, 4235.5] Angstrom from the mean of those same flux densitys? 0.16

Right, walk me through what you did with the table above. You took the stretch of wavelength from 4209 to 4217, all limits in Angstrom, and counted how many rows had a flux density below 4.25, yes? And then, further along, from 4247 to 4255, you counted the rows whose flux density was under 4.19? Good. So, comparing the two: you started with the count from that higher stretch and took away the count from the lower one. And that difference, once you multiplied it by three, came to 15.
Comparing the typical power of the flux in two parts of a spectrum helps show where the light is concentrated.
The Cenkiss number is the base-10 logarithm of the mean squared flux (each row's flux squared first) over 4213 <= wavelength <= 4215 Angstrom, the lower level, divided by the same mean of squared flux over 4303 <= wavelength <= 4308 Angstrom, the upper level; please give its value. 0.10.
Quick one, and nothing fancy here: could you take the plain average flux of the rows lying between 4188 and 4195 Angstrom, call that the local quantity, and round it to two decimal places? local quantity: 4.44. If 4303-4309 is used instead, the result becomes 3.91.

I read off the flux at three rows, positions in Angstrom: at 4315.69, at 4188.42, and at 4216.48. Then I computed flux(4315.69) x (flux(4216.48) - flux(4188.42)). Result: -1.0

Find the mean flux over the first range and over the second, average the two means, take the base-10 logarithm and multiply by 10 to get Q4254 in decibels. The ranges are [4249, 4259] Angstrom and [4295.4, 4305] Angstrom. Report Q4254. 6.16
